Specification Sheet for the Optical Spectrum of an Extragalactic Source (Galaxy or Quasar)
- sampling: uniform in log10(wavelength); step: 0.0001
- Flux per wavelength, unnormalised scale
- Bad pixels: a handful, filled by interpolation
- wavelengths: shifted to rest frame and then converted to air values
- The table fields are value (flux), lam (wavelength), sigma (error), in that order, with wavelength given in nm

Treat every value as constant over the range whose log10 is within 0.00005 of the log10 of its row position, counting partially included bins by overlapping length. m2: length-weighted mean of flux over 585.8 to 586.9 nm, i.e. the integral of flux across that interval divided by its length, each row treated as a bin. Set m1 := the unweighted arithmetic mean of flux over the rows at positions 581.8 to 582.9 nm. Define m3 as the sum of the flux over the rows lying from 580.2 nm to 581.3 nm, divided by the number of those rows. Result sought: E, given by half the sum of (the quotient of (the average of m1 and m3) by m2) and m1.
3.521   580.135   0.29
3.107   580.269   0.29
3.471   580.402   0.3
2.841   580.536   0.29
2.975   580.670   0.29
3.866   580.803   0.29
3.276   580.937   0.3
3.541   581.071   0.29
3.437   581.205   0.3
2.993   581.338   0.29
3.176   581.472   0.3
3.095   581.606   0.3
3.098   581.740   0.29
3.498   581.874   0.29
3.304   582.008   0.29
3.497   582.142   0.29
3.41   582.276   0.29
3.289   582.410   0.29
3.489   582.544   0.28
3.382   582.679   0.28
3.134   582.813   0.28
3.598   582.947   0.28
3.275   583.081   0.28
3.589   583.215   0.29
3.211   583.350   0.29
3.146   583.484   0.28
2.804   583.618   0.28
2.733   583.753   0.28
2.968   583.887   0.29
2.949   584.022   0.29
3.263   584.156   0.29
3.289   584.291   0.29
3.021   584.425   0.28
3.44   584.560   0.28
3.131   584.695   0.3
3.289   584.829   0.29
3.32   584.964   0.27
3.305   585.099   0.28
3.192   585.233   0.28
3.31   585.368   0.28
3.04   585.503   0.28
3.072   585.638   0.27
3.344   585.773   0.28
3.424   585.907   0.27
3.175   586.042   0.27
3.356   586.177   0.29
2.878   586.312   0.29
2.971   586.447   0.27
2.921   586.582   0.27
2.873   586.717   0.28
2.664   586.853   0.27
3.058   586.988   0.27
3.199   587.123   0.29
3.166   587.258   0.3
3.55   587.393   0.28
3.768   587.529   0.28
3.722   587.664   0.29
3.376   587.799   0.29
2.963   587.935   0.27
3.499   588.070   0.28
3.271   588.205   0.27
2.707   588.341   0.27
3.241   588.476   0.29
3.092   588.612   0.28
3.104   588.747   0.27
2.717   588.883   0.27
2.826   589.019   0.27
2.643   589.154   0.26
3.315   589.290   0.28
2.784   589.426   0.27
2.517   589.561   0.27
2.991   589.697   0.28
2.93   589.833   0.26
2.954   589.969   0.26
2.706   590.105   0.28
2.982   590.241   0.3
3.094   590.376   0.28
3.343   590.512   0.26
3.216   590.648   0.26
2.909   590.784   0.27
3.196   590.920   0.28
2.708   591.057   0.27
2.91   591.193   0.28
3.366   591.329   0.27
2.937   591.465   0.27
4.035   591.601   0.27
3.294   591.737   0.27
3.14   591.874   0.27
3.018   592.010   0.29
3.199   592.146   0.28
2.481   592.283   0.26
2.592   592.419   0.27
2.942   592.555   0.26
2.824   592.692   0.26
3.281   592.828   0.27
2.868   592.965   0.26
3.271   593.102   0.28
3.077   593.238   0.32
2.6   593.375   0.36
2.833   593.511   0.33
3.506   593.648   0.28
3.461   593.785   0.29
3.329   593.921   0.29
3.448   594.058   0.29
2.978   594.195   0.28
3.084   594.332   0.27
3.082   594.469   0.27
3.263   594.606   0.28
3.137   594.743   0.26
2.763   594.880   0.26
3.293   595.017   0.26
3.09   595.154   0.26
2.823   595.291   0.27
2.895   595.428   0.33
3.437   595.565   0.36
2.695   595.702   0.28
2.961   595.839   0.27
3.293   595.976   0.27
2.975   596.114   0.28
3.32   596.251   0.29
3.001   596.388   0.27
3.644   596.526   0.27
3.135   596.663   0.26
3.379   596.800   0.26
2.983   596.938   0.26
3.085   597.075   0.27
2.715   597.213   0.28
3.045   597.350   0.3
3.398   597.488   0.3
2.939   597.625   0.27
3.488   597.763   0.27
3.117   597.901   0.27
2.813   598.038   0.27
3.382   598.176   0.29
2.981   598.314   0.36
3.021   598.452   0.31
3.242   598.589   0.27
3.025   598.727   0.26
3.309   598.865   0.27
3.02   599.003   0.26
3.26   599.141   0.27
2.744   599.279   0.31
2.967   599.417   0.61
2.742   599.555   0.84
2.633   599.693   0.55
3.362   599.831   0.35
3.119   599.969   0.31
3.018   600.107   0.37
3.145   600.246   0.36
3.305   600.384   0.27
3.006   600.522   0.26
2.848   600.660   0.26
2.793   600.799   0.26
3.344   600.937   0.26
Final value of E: 2.24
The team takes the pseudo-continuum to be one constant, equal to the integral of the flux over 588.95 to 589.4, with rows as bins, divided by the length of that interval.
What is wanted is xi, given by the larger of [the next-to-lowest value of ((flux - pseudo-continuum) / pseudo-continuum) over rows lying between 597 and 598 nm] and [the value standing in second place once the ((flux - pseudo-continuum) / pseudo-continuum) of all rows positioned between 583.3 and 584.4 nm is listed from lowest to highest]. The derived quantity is 0.009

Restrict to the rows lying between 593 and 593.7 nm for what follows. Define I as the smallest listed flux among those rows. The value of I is 2.6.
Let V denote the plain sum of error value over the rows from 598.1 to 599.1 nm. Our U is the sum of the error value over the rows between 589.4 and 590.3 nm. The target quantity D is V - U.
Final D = 0.10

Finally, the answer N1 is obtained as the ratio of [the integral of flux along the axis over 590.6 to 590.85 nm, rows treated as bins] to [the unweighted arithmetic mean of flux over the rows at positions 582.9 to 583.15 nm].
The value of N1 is 0.222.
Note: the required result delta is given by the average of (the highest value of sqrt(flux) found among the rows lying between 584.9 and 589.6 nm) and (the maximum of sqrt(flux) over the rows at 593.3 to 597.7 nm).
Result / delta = 1.925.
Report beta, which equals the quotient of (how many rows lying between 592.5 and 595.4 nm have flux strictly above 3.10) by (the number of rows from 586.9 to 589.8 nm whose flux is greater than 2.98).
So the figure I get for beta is 0.64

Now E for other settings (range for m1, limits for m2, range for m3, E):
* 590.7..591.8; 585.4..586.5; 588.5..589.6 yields 2.06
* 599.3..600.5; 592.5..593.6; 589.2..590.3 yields 2.02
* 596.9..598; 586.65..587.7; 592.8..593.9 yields 2.03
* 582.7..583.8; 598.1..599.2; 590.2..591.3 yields 2.09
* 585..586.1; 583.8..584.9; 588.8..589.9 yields 2.10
